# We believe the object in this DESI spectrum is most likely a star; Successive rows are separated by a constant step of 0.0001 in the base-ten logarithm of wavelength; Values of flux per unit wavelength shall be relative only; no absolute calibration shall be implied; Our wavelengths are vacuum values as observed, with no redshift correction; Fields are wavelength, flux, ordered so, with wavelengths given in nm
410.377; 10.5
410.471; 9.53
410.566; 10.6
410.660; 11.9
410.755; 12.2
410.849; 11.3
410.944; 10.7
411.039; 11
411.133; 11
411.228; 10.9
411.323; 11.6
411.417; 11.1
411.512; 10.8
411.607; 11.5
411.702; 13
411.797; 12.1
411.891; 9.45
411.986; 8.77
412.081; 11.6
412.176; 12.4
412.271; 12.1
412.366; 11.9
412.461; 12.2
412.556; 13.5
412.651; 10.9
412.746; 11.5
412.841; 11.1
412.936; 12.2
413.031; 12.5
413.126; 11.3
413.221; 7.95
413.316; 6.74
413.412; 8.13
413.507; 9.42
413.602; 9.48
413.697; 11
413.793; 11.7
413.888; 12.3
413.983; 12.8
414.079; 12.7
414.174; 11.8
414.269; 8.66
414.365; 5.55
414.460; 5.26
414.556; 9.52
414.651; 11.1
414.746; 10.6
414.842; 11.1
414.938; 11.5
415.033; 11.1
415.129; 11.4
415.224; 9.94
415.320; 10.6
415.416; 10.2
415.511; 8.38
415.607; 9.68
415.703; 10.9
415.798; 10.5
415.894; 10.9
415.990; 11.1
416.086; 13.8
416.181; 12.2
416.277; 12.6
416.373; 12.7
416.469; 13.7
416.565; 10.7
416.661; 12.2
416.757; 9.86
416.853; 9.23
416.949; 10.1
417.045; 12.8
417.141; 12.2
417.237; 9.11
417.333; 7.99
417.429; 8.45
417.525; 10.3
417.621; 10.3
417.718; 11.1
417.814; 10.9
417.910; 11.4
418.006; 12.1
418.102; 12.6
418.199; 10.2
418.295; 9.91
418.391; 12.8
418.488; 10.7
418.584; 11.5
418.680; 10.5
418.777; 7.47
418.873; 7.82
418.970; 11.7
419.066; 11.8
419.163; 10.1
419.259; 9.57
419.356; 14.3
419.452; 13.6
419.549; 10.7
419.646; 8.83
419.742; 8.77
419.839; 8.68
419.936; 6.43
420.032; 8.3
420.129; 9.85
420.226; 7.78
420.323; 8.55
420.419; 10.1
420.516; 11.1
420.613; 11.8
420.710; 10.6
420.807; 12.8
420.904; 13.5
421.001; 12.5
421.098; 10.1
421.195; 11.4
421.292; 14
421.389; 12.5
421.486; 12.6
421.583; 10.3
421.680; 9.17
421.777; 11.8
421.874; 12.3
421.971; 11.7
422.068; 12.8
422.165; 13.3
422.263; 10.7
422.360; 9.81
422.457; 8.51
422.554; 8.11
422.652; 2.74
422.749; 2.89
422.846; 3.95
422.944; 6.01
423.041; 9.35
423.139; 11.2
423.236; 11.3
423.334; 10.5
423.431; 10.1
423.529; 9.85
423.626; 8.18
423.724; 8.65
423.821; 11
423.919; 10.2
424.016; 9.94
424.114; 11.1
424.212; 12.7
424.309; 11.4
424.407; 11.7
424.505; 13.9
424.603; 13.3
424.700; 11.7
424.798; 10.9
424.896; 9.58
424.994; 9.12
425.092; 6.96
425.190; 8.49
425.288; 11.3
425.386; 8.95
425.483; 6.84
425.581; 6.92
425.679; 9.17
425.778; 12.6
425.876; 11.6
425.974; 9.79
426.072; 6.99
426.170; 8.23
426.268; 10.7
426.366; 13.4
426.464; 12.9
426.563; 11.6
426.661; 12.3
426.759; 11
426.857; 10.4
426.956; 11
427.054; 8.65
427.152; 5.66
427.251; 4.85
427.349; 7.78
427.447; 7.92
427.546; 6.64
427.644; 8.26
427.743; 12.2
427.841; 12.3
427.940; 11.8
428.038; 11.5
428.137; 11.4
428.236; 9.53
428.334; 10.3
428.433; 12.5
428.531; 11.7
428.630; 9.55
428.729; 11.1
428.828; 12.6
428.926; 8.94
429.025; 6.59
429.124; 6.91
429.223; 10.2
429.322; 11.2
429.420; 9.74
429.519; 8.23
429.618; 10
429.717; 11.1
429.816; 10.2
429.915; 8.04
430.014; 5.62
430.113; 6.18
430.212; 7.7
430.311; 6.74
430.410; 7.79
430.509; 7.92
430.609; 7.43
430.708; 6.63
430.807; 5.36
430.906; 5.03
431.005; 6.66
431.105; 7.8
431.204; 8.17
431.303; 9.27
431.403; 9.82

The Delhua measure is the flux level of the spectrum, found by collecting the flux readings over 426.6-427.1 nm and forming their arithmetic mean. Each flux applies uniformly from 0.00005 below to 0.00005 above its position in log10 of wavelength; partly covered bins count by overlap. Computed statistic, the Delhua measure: 11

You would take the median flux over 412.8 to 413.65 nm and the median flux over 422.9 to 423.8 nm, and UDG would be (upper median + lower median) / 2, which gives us 9.7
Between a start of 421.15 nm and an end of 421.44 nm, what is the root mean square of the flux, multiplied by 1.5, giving 19.0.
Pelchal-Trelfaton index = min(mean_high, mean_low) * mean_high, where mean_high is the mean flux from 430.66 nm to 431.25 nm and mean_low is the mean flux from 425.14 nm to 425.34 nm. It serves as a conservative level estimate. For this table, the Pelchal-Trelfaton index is 44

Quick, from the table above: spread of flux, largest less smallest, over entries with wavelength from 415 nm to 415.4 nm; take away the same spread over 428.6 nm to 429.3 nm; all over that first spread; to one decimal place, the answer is -3.1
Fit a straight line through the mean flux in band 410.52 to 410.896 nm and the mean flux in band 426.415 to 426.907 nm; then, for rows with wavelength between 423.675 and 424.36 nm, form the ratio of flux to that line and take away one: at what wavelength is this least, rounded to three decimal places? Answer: 423.724 nm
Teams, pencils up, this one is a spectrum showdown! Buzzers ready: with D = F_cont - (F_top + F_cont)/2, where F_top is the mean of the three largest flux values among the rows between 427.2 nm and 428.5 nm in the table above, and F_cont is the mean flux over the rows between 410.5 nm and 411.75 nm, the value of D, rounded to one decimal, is -0.5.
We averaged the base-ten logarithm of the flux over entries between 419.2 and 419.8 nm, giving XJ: 1.03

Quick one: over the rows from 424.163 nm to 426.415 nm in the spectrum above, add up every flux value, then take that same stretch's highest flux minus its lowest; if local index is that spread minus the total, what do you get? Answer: -229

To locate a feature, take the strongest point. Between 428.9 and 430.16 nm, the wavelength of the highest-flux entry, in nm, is 429.322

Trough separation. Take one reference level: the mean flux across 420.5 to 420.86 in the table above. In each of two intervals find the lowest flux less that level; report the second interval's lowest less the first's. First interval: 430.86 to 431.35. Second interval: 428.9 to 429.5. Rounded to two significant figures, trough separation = 1.6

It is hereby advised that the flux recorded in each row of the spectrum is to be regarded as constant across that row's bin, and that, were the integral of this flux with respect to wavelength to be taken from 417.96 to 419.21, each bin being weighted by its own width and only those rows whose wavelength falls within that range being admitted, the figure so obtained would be 13.4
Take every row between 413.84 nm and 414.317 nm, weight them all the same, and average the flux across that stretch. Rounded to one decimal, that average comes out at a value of 11.7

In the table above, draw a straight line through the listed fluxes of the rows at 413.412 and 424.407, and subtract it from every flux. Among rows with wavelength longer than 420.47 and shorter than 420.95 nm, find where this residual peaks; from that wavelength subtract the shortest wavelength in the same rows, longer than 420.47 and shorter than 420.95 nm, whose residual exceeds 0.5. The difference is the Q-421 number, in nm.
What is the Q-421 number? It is 0.39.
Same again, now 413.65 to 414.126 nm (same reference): 0.29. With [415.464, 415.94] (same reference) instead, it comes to 0.10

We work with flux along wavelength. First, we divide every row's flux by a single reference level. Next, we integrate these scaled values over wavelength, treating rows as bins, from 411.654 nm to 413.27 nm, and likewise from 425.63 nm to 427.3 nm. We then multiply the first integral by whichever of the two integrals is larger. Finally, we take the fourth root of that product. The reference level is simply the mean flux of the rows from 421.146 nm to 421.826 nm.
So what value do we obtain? 1.26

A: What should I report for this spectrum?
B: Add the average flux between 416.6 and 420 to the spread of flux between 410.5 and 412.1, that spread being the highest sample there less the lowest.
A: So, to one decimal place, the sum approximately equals 14.7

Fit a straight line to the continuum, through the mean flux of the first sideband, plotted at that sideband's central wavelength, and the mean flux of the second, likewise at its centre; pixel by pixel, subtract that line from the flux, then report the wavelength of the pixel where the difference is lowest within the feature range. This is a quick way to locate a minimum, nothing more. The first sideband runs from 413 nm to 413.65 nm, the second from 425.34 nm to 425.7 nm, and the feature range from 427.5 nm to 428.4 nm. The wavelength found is 427.546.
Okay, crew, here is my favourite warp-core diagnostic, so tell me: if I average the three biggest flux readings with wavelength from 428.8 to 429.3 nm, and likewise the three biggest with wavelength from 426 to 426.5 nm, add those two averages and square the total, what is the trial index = 525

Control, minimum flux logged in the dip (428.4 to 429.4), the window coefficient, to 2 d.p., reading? 6.59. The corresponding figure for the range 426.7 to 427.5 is 4.85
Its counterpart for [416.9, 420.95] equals 6.43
